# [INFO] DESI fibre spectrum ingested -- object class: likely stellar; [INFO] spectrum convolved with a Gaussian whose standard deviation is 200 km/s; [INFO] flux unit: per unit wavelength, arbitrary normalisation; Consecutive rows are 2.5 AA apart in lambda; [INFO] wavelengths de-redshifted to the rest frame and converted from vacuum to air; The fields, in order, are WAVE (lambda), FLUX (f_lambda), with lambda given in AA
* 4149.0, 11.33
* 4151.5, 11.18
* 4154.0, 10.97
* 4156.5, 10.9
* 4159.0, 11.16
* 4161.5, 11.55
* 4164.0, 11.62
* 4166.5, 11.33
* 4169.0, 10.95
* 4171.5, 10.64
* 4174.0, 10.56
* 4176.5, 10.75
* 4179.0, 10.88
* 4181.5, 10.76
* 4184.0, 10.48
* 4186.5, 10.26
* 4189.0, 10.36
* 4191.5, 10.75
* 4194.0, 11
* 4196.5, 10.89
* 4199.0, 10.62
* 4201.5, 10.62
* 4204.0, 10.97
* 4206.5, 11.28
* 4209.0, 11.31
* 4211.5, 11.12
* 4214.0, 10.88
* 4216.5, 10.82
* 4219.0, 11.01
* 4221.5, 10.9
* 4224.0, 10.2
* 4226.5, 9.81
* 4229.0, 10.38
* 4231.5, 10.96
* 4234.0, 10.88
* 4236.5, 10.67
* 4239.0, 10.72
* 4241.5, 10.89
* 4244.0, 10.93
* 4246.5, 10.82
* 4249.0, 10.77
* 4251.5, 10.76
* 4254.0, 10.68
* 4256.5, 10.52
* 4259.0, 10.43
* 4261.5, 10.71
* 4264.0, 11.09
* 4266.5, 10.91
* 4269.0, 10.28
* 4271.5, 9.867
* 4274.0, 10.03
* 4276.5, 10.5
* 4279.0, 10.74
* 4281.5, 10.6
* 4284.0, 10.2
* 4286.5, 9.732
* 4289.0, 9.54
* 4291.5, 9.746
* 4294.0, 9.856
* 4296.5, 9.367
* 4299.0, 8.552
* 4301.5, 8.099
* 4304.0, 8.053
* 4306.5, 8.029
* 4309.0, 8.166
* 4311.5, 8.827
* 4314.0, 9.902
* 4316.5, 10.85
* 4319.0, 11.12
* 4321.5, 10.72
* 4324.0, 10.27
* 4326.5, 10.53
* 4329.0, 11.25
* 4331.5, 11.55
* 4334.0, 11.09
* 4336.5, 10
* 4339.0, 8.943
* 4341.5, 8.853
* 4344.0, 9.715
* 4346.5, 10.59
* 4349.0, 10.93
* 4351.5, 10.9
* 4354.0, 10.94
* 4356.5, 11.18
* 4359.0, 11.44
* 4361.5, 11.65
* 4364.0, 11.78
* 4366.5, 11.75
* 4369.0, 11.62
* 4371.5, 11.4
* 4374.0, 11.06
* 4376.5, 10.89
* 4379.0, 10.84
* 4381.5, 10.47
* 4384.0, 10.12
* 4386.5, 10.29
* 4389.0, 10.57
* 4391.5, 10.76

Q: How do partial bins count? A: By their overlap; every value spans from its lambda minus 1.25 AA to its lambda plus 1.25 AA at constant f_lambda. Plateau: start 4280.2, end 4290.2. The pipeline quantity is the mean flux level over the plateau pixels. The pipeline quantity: 10.0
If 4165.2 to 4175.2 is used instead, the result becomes 10.9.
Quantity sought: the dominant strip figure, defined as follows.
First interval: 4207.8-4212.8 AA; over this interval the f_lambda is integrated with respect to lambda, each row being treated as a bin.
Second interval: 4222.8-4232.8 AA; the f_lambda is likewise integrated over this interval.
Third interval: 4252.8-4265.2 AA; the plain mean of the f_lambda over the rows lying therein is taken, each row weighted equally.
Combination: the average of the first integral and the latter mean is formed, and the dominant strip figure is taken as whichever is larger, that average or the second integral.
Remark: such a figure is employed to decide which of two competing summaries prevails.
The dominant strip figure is 103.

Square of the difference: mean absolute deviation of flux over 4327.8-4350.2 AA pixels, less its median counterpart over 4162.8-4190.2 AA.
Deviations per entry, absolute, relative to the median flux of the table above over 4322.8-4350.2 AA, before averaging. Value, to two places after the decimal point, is 0.35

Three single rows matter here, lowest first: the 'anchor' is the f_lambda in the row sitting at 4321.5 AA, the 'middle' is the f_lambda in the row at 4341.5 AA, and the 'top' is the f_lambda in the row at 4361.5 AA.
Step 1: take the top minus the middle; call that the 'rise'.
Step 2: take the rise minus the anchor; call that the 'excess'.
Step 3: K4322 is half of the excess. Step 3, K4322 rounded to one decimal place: -4.0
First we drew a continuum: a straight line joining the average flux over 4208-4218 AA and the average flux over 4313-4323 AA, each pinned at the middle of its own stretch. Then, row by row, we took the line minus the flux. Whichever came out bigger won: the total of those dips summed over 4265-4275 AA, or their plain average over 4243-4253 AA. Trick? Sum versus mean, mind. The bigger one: 2.2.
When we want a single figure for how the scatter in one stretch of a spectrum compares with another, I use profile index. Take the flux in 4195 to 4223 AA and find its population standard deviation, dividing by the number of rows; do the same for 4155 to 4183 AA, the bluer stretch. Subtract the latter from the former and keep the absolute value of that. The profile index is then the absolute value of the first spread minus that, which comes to 0.1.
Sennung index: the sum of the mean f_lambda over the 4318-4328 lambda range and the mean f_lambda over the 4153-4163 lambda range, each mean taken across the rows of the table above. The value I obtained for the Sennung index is 21.8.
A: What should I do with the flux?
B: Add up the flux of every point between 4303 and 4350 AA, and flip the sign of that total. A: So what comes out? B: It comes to -189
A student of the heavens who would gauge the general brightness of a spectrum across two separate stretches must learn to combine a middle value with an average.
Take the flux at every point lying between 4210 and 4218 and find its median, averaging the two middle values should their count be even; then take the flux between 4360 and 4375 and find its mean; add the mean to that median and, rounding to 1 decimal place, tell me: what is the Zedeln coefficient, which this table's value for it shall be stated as 22.4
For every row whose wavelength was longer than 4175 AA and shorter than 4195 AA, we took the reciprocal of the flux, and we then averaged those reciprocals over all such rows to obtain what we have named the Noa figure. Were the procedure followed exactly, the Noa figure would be 0.0939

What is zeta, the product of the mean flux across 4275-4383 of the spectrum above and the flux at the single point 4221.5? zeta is 112.1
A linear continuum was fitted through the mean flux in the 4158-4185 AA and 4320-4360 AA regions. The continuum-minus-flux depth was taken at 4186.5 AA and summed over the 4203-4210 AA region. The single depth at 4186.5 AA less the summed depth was 2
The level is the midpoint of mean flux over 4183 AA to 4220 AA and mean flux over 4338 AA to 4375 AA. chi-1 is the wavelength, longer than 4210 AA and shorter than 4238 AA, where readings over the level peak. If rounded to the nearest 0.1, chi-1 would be 4211.5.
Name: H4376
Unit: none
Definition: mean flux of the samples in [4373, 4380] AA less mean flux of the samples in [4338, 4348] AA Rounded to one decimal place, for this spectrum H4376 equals 1.4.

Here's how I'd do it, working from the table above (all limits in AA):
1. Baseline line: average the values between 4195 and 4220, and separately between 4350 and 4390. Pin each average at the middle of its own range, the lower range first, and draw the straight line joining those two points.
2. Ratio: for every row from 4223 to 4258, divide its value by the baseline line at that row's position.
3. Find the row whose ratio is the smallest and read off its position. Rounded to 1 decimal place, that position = 4226.5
